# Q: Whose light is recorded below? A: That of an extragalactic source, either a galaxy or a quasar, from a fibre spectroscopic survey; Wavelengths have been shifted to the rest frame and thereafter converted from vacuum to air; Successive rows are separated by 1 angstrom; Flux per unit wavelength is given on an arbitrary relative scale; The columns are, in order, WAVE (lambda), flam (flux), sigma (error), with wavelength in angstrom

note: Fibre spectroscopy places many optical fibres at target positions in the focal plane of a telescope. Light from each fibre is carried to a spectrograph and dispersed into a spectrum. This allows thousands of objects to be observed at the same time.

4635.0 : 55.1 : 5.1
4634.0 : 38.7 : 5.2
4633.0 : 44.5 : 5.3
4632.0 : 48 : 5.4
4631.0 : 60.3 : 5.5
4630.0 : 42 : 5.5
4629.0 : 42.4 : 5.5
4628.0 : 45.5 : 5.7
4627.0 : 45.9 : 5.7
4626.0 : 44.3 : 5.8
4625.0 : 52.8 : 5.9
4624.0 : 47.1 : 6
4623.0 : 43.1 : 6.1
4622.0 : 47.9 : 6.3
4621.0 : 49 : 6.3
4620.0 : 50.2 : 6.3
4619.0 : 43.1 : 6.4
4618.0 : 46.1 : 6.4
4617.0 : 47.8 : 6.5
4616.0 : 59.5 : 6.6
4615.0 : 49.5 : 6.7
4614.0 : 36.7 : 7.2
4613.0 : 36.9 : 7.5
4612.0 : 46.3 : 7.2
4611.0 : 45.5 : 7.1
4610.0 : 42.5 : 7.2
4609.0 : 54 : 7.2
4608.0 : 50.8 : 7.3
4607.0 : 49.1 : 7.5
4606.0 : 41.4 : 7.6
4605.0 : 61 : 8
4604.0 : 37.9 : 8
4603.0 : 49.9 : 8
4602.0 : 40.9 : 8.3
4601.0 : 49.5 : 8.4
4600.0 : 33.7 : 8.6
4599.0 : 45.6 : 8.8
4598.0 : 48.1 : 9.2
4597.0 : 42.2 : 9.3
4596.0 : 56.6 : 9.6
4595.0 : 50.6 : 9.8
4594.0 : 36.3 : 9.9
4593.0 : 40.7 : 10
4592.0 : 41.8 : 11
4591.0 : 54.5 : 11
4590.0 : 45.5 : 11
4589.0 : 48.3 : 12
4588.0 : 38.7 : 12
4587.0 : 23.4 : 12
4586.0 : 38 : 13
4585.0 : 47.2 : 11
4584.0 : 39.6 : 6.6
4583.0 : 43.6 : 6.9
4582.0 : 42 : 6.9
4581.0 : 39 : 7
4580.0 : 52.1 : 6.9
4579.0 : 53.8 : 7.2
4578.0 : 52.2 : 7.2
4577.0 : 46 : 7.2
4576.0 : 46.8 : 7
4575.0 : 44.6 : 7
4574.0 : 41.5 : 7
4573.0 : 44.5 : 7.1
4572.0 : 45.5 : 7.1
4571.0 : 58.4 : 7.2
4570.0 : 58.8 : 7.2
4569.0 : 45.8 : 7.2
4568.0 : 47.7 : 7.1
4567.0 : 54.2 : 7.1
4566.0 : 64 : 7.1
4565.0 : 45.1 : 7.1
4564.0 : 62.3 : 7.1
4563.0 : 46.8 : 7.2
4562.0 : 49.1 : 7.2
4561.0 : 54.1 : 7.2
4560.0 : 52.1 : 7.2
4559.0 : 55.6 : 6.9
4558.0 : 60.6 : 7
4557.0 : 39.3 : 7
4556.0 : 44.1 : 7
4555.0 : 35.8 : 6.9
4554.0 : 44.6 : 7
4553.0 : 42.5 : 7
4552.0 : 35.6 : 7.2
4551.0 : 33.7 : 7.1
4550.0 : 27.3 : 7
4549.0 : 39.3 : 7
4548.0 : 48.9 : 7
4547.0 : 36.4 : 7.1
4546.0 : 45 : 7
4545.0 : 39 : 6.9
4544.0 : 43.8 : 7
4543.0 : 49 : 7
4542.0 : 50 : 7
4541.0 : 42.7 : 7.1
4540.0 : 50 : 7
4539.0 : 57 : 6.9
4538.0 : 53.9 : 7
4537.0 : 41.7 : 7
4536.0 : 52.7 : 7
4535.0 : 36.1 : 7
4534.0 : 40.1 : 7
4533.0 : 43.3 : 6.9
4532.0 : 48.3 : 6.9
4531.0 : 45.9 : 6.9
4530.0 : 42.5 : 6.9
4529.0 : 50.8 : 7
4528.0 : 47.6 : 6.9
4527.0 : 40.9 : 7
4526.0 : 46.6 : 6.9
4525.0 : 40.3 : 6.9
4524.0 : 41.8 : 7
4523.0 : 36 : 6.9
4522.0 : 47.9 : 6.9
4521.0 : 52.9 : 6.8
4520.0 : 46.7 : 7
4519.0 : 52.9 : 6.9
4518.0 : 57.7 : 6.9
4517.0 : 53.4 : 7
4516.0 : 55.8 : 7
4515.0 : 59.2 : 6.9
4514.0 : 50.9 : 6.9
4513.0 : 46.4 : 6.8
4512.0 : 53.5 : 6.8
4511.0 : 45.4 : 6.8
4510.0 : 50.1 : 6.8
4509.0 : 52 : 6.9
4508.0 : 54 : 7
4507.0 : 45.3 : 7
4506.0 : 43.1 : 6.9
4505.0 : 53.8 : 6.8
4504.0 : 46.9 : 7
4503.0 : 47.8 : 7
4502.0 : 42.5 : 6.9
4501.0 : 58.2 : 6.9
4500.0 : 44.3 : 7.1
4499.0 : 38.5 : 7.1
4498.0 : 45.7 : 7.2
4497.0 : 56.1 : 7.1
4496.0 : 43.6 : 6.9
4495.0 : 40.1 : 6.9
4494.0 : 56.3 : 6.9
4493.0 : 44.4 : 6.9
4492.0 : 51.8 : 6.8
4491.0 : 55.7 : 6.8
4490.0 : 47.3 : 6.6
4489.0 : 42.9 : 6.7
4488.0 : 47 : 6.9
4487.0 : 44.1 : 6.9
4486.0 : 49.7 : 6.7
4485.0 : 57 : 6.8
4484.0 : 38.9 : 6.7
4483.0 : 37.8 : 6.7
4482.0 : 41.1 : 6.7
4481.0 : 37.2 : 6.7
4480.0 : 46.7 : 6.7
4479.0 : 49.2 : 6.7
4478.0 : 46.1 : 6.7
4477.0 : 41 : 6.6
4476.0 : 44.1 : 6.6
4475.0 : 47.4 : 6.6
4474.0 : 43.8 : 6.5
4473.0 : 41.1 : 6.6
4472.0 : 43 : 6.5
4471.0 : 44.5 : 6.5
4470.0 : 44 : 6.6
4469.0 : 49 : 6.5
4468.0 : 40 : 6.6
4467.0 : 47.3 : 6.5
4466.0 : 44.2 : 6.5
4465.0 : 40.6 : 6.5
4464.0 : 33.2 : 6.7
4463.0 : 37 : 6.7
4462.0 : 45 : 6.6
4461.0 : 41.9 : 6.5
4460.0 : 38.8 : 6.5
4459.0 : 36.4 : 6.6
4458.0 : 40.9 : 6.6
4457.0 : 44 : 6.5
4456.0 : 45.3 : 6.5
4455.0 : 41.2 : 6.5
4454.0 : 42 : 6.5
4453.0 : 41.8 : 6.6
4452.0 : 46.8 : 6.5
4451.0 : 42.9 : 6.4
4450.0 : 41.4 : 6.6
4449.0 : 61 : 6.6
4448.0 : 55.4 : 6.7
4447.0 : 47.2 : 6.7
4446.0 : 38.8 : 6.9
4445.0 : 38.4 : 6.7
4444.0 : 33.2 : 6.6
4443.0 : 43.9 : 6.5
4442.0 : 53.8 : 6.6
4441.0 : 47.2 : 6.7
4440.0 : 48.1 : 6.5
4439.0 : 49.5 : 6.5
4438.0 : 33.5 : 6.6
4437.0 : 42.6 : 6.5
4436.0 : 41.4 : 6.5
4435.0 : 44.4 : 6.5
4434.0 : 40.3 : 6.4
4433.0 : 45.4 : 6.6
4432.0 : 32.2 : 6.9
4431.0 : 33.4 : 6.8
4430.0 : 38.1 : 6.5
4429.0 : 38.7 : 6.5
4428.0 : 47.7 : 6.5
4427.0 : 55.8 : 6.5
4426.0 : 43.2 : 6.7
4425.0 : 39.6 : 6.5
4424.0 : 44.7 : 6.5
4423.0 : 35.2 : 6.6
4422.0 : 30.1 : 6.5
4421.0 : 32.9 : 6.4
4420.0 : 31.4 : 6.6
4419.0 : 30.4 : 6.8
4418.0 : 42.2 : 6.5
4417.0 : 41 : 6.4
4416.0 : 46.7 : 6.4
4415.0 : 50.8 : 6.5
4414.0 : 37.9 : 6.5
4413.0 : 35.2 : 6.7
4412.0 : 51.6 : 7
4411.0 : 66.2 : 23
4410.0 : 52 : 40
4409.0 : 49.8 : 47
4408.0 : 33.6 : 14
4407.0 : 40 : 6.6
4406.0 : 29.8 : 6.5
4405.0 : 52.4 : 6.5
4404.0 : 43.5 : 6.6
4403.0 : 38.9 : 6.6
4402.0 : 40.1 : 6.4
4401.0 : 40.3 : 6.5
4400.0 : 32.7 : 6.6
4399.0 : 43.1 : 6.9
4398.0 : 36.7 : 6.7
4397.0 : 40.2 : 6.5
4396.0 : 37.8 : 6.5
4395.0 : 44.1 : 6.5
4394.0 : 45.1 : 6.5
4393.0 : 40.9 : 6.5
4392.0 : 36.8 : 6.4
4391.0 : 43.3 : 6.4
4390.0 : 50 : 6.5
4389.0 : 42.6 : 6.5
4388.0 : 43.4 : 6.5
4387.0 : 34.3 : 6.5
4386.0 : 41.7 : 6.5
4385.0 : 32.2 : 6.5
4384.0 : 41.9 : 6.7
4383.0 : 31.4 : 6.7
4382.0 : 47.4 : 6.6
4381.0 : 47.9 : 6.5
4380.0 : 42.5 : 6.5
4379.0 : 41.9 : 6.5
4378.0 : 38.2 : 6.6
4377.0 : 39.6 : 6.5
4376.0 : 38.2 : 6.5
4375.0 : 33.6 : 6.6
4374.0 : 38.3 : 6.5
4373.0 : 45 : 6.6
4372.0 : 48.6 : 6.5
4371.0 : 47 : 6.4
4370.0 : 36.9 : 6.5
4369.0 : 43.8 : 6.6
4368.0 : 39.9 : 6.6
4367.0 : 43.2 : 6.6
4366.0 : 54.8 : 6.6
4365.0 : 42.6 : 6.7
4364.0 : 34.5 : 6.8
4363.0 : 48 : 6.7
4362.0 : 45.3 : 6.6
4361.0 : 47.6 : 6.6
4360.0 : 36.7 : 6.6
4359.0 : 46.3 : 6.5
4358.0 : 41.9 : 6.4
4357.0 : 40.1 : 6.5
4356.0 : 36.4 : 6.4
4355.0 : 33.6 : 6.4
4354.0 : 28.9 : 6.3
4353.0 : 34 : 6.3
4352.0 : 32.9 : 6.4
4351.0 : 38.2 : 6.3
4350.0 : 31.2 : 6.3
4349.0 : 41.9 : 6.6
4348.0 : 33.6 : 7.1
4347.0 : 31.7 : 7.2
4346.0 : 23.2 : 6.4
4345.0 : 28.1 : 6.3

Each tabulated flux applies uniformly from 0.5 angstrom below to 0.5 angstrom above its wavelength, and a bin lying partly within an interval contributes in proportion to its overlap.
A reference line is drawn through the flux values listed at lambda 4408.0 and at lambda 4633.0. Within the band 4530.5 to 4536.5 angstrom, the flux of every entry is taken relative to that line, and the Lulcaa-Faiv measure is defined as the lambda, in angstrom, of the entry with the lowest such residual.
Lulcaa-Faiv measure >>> 4535.0 angstrom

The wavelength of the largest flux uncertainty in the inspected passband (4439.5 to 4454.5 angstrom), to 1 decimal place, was 4446.0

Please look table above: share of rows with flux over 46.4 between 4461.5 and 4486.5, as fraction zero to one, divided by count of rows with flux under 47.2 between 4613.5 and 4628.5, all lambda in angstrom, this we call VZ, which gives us 0.035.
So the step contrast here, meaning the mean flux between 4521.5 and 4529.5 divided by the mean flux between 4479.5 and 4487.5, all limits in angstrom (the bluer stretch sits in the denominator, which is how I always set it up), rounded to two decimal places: 1.00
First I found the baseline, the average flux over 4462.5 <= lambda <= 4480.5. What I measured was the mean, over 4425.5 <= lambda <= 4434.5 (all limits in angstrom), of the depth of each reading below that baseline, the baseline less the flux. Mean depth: 1.8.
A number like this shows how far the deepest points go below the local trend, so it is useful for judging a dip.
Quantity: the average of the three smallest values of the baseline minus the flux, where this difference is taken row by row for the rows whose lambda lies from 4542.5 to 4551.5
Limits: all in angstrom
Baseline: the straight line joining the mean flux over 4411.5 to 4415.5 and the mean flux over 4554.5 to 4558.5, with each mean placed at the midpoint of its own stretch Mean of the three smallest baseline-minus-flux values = -3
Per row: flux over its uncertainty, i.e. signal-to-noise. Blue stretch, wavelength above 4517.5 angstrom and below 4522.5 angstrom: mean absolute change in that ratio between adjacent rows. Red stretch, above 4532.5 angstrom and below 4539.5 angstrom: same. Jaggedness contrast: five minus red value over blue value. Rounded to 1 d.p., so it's 3.6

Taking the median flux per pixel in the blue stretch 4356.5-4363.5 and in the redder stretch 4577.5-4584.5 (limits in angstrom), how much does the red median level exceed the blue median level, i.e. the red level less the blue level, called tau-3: -2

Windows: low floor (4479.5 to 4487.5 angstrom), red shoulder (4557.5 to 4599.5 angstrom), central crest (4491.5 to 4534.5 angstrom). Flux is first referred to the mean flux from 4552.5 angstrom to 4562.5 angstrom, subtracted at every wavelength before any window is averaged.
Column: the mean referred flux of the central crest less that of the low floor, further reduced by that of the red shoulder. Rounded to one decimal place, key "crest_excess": 4.0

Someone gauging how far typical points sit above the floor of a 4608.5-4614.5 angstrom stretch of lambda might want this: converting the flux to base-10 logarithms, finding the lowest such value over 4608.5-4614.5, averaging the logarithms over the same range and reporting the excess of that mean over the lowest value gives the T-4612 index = 0.071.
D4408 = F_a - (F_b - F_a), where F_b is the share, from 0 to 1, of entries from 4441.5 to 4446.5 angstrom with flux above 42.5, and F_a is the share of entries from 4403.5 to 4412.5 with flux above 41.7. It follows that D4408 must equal 0.9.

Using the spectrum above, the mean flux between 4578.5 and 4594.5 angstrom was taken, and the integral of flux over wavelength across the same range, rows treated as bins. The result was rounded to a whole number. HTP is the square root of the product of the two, 171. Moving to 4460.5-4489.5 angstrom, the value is 235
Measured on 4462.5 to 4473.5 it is 140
